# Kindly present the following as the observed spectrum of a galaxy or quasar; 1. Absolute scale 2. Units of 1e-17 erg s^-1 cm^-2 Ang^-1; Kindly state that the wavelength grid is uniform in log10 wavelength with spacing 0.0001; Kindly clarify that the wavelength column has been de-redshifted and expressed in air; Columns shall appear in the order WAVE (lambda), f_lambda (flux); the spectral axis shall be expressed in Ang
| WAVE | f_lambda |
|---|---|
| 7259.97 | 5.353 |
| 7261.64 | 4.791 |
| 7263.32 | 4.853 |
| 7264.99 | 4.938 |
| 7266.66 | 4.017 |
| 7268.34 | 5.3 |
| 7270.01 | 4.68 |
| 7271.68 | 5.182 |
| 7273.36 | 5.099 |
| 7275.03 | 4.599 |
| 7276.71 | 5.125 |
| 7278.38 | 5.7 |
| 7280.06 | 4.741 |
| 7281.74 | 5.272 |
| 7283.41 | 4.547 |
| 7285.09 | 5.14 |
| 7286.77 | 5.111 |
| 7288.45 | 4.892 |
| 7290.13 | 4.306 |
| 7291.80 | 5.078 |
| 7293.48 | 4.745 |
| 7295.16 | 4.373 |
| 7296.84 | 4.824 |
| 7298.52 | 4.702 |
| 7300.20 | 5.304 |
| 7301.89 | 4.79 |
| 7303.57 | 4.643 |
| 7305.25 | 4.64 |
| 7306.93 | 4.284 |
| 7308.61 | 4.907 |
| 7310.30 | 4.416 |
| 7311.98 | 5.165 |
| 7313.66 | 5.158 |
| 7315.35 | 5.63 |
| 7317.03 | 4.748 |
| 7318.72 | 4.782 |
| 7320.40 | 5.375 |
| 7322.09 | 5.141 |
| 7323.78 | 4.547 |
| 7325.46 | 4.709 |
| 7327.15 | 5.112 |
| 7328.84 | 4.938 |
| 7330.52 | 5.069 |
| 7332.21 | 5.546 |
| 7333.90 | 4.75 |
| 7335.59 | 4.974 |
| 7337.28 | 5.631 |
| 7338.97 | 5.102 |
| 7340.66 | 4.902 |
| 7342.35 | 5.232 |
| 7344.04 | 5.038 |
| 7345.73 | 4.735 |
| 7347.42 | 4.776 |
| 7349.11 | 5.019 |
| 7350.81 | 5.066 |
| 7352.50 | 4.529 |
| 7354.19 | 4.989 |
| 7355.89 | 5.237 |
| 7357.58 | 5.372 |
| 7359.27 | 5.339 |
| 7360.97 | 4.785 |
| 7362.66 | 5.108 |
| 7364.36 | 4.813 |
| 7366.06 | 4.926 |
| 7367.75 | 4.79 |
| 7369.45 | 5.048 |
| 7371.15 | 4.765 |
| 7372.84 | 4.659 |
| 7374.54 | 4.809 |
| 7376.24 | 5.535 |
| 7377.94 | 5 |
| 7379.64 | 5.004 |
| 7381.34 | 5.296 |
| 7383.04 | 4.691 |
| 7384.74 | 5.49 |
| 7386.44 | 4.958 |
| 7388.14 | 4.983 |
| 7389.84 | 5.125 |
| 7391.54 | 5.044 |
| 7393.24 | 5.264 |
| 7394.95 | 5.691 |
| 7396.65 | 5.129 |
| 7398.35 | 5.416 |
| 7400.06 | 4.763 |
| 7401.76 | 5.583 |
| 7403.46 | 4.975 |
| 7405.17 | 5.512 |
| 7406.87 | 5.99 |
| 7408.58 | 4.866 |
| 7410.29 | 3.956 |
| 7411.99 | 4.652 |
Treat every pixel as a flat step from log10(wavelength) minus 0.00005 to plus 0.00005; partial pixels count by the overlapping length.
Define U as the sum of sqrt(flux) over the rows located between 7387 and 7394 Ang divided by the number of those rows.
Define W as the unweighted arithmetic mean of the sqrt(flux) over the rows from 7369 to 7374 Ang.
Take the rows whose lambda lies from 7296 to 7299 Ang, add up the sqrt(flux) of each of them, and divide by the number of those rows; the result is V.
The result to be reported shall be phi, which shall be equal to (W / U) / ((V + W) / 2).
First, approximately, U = 2.26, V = 2.18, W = 2.196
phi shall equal 0.444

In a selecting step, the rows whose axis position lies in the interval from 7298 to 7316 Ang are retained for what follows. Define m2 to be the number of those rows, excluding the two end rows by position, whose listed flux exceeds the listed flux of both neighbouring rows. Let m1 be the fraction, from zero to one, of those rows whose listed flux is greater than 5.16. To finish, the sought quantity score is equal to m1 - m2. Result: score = -2.7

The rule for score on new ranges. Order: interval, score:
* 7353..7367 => -1.6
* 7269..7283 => -1.6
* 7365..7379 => -1.9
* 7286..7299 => -2.0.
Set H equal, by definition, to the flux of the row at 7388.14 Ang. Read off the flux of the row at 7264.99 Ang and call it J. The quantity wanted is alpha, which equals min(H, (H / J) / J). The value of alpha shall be 0.204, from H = 4.983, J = 4.938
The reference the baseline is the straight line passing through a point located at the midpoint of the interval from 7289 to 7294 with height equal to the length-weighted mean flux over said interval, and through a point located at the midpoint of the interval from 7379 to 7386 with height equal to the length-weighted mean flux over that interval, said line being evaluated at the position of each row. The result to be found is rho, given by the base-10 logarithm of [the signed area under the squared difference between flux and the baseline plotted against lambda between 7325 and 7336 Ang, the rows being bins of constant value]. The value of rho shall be -0.03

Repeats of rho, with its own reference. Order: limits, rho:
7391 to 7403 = 0.07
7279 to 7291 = 0.26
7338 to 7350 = -0.38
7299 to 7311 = 0.10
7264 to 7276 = 0.39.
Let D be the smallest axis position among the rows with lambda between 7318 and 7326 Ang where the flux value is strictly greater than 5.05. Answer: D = 7320.40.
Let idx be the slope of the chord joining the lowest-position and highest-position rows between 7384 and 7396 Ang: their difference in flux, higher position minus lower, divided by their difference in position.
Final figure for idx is 0.02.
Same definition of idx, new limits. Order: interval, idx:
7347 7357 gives 0.05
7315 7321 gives -0.05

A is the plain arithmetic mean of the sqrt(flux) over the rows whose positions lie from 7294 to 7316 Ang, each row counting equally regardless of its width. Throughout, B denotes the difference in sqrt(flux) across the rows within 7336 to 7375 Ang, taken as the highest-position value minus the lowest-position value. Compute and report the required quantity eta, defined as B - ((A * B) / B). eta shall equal -2.38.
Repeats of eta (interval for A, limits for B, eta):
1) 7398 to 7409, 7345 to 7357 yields -2.19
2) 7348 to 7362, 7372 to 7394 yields -2.11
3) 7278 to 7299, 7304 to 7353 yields -2.23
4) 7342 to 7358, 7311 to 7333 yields -2.15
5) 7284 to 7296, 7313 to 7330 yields -2.24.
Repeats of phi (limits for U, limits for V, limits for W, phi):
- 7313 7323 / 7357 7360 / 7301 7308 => 0.424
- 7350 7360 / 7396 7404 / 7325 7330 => 0.438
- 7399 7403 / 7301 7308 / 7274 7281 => 0.450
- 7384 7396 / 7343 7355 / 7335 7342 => 0.444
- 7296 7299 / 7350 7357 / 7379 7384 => 0.459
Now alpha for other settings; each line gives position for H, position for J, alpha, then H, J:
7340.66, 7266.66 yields 0.304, 4.902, 4.017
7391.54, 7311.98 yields 0.189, 5.044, 5.165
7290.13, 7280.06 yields 0.192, 4.306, 4.741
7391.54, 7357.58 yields 0.175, 5.044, 5.372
